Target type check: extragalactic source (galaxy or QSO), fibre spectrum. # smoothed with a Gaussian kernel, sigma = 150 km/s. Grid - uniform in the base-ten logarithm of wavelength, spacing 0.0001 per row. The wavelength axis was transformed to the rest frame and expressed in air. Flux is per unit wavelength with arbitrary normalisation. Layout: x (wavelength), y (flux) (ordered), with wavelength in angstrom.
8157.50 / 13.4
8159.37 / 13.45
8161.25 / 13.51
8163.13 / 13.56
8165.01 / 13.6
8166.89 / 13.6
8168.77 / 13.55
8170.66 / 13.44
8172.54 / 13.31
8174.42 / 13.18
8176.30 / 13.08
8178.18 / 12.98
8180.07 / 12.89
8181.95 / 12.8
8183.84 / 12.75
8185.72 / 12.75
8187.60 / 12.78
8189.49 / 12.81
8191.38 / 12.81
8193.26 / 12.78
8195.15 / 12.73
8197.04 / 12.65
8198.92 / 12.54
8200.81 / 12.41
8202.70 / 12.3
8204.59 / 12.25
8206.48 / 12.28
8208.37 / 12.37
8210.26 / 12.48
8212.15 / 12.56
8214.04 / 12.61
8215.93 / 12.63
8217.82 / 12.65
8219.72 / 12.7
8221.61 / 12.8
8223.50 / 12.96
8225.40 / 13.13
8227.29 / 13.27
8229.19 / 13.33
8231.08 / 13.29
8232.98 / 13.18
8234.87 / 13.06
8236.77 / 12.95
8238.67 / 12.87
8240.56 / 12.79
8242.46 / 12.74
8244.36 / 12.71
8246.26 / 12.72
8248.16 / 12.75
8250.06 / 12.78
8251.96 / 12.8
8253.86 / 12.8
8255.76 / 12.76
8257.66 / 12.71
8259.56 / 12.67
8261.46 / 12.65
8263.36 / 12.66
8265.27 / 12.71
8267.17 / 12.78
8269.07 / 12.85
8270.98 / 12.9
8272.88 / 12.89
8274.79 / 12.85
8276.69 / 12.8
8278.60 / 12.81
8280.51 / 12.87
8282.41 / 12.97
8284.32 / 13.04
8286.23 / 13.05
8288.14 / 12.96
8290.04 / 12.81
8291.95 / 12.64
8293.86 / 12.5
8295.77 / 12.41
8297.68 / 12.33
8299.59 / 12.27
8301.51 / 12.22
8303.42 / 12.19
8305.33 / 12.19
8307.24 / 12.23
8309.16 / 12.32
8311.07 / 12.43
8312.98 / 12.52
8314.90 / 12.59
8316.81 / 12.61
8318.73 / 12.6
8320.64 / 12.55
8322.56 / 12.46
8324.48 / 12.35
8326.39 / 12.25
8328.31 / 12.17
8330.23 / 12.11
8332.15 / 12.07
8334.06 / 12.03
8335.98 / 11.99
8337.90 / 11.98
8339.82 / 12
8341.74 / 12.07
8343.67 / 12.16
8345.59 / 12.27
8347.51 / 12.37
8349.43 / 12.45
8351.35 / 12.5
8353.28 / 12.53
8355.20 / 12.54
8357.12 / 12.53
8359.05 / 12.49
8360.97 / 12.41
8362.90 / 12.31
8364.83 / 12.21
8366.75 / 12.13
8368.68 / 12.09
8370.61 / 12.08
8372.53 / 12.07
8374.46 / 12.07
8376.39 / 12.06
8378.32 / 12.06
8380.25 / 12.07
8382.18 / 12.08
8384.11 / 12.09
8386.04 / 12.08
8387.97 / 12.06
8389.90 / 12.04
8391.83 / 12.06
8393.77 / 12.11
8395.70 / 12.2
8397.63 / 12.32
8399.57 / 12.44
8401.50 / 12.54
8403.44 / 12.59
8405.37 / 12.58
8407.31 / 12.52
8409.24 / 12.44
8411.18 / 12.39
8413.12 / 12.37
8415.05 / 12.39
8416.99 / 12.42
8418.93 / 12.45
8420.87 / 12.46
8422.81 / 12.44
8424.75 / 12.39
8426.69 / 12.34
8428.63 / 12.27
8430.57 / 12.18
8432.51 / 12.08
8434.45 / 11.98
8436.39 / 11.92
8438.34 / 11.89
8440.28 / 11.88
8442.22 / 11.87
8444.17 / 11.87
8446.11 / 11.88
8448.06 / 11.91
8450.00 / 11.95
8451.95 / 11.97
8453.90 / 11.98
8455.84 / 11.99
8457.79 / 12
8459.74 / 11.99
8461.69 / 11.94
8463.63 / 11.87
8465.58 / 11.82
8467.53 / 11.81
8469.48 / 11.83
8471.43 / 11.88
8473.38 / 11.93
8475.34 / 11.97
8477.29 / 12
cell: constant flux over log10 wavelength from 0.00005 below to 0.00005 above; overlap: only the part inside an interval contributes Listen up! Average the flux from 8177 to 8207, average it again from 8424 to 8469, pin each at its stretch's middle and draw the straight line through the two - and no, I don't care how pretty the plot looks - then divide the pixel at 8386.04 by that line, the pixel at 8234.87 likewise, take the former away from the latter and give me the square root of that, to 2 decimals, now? 0.22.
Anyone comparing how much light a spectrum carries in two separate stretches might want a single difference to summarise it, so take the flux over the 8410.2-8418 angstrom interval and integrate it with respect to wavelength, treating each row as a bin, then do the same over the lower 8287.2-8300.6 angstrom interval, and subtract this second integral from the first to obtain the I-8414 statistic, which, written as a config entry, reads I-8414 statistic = -72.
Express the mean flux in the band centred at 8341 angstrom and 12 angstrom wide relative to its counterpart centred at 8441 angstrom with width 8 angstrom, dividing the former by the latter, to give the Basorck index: 1.02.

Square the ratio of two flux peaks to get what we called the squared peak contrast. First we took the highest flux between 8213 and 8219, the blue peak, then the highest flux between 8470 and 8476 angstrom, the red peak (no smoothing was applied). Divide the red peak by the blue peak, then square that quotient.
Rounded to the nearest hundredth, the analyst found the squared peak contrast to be 0.90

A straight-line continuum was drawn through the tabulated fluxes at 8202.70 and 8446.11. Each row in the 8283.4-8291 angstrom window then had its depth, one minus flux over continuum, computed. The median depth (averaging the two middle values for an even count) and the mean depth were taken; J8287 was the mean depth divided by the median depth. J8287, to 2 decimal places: 0.96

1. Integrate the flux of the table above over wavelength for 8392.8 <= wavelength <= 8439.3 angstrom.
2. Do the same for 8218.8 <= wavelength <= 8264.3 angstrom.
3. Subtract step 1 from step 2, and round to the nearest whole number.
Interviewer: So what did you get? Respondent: 13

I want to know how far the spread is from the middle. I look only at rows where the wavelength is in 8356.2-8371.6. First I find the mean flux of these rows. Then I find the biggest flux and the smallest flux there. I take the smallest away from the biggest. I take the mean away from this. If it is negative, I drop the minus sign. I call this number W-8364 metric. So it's 11.8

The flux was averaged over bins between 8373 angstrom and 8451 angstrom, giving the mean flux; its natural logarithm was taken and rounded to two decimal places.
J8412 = 2.50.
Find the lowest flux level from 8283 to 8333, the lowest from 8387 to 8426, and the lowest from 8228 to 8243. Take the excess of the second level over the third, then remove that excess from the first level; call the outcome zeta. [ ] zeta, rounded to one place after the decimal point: 12.8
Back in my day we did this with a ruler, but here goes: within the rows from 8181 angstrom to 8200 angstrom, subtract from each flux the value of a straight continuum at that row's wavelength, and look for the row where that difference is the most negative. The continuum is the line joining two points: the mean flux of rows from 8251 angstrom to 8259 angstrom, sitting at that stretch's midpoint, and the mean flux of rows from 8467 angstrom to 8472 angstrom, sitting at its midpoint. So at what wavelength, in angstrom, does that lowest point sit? 8198.92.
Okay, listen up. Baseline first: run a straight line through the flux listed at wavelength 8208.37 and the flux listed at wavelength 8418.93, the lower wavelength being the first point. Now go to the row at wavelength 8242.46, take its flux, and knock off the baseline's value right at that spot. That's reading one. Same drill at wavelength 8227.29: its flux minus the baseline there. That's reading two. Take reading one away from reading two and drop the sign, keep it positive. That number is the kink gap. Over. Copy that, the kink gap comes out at 0.54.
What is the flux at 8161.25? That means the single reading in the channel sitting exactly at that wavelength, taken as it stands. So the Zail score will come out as 13.51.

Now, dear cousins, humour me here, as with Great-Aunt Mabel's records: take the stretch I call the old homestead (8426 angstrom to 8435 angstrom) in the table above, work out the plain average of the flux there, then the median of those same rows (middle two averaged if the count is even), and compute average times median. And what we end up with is 148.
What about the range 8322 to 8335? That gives 149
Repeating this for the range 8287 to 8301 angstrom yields 157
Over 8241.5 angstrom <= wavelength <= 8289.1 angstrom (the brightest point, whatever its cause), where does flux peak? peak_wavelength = 8286.23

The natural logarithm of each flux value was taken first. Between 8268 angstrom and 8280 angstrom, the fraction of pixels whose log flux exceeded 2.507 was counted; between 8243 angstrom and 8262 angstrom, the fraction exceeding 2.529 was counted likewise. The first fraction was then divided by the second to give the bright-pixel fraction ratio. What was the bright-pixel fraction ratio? 1.0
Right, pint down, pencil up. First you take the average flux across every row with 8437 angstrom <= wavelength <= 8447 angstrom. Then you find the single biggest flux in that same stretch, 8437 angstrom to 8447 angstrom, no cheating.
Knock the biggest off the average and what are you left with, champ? -0.012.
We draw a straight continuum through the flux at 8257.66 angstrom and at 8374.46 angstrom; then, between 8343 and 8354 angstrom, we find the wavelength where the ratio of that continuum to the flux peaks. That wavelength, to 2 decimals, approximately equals 8343.67 angstrom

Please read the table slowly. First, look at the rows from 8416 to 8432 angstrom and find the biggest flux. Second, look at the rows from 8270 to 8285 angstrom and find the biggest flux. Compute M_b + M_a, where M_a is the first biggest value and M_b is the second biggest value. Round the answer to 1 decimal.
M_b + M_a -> 25.5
